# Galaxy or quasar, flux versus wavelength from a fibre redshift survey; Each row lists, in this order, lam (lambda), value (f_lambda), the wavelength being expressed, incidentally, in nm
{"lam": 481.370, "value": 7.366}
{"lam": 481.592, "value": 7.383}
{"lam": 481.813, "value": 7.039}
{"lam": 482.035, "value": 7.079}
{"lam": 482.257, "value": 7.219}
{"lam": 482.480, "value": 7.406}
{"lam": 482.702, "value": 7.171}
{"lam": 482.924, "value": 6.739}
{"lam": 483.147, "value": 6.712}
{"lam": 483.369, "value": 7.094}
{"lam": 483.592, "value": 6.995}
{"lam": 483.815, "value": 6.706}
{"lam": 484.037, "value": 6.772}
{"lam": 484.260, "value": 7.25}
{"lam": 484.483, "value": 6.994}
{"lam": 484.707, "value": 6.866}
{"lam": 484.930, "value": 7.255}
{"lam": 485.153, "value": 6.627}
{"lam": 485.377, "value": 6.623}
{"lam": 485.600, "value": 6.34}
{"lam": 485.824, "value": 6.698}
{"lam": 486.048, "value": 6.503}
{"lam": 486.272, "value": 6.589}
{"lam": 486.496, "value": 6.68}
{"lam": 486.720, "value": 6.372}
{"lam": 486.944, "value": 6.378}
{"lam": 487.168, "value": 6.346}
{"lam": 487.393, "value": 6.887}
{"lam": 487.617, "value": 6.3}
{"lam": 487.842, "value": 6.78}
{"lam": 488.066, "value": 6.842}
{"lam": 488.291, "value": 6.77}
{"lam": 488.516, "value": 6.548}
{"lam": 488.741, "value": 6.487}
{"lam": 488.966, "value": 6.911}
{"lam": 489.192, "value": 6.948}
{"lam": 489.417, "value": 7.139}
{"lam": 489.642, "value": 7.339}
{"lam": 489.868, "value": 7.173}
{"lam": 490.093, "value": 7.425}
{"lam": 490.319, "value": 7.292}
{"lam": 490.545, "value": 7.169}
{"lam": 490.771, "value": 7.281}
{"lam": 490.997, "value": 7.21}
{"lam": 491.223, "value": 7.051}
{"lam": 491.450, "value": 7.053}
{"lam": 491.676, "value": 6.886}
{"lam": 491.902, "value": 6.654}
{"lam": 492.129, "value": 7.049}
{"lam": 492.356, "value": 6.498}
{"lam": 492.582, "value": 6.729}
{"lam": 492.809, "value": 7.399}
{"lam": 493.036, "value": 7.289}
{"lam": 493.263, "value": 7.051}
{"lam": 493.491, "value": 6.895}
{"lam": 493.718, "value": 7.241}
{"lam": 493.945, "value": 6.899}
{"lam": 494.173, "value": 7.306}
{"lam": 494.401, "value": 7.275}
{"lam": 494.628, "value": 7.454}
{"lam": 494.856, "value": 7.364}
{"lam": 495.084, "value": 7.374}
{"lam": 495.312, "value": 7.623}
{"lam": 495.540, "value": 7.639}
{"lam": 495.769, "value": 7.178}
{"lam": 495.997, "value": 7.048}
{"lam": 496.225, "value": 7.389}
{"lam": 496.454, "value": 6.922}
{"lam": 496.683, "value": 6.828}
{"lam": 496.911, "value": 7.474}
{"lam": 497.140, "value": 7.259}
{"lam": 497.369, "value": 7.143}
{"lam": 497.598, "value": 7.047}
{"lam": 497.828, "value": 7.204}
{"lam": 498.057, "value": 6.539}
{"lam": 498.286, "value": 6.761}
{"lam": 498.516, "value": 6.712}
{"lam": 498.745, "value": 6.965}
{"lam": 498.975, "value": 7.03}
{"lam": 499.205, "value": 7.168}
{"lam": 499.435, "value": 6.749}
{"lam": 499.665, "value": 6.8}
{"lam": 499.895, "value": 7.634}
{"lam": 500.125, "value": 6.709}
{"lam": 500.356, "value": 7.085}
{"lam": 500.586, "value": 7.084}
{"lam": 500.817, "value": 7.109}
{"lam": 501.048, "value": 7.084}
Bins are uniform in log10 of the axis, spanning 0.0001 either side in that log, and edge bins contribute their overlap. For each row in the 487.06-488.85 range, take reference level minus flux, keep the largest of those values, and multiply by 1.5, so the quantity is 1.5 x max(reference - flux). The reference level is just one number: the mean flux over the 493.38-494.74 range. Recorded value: 1.3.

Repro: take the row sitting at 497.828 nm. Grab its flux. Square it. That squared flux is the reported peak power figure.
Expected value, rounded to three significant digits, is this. 51.9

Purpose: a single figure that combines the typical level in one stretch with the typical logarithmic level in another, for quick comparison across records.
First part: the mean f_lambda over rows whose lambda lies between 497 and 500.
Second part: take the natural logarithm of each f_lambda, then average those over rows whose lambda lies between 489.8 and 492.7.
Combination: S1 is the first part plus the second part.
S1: 8.95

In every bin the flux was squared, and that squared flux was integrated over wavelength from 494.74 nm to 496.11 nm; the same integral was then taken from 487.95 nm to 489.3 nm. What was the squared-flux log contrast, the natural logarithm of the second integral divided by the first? -0.19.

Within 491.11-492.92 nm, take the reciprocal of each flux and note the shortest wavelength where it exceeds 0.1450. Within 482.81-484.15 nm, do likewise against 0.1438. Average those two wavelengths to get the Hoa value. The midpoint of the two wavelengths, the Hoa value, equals 487.30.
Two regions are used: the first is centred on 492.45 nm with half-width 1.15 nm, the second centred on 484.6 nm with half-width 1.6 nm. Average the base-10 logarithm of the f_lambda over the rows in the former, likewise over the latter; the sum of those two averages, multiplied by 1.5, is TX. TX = 2.51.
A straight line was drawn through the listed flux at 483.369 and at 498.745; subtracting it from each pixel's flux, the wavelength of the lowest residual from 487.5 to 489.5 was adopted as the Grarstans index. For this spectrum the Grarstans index 487.617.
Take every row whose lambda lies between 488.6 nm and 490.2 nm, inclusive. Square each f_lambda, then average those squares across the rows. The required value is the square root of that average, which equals 7.1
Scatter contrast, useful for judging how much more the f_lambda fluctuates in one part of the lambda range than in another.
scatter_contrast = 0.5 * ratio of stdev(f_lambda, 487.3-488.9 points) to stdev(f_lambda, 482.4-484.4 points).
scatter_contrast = 0.4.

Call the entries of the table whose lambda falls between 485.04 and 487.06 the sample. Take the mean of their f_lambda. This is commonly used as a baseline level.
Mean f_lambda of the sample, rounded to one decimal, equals 6.5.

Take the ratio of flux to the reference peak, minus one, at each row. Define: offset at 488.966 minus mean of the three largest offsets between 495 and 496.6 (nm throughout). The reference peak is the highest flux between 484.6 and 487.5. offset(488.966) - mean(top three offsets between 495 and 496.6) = -0.088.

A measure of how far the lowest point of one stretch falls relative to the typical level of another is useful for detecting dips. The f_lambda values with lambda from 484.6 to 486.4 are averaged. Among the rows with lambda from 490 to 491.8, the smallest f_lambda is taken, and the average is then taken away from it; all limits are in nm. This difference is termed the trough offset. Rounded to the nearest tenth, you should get 0.2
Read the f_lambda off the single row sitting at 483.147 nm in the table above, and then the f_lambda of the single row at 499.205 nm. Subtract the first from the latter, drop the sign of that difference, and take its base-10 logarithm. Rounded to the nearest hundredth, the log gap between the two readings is -0.34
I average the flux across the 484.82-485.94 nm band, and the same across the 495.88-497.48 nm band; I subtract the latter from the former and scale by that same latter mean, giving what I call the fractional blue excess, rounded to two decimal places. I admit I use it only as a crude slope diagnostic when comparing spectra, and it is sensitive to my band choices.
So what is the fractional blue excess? -0.06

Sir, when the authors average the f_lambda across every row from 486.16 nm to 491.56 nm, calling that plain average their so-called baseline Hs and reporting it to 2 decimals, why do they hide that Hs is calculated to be 6.87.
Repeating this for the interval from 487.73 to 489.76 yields 6.86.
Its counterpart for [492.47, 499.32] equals 7.14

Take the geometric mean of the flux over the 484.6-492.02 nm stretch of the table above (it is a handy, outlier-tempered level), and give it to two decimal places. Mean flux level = 6.82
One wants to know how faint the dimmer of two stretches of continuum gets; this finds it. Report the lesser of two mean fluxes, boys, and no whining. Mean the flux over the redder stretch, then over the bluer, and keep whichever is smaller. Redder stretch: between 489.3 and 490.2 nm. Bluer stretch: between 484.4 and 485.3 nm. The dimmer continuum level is 6.9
